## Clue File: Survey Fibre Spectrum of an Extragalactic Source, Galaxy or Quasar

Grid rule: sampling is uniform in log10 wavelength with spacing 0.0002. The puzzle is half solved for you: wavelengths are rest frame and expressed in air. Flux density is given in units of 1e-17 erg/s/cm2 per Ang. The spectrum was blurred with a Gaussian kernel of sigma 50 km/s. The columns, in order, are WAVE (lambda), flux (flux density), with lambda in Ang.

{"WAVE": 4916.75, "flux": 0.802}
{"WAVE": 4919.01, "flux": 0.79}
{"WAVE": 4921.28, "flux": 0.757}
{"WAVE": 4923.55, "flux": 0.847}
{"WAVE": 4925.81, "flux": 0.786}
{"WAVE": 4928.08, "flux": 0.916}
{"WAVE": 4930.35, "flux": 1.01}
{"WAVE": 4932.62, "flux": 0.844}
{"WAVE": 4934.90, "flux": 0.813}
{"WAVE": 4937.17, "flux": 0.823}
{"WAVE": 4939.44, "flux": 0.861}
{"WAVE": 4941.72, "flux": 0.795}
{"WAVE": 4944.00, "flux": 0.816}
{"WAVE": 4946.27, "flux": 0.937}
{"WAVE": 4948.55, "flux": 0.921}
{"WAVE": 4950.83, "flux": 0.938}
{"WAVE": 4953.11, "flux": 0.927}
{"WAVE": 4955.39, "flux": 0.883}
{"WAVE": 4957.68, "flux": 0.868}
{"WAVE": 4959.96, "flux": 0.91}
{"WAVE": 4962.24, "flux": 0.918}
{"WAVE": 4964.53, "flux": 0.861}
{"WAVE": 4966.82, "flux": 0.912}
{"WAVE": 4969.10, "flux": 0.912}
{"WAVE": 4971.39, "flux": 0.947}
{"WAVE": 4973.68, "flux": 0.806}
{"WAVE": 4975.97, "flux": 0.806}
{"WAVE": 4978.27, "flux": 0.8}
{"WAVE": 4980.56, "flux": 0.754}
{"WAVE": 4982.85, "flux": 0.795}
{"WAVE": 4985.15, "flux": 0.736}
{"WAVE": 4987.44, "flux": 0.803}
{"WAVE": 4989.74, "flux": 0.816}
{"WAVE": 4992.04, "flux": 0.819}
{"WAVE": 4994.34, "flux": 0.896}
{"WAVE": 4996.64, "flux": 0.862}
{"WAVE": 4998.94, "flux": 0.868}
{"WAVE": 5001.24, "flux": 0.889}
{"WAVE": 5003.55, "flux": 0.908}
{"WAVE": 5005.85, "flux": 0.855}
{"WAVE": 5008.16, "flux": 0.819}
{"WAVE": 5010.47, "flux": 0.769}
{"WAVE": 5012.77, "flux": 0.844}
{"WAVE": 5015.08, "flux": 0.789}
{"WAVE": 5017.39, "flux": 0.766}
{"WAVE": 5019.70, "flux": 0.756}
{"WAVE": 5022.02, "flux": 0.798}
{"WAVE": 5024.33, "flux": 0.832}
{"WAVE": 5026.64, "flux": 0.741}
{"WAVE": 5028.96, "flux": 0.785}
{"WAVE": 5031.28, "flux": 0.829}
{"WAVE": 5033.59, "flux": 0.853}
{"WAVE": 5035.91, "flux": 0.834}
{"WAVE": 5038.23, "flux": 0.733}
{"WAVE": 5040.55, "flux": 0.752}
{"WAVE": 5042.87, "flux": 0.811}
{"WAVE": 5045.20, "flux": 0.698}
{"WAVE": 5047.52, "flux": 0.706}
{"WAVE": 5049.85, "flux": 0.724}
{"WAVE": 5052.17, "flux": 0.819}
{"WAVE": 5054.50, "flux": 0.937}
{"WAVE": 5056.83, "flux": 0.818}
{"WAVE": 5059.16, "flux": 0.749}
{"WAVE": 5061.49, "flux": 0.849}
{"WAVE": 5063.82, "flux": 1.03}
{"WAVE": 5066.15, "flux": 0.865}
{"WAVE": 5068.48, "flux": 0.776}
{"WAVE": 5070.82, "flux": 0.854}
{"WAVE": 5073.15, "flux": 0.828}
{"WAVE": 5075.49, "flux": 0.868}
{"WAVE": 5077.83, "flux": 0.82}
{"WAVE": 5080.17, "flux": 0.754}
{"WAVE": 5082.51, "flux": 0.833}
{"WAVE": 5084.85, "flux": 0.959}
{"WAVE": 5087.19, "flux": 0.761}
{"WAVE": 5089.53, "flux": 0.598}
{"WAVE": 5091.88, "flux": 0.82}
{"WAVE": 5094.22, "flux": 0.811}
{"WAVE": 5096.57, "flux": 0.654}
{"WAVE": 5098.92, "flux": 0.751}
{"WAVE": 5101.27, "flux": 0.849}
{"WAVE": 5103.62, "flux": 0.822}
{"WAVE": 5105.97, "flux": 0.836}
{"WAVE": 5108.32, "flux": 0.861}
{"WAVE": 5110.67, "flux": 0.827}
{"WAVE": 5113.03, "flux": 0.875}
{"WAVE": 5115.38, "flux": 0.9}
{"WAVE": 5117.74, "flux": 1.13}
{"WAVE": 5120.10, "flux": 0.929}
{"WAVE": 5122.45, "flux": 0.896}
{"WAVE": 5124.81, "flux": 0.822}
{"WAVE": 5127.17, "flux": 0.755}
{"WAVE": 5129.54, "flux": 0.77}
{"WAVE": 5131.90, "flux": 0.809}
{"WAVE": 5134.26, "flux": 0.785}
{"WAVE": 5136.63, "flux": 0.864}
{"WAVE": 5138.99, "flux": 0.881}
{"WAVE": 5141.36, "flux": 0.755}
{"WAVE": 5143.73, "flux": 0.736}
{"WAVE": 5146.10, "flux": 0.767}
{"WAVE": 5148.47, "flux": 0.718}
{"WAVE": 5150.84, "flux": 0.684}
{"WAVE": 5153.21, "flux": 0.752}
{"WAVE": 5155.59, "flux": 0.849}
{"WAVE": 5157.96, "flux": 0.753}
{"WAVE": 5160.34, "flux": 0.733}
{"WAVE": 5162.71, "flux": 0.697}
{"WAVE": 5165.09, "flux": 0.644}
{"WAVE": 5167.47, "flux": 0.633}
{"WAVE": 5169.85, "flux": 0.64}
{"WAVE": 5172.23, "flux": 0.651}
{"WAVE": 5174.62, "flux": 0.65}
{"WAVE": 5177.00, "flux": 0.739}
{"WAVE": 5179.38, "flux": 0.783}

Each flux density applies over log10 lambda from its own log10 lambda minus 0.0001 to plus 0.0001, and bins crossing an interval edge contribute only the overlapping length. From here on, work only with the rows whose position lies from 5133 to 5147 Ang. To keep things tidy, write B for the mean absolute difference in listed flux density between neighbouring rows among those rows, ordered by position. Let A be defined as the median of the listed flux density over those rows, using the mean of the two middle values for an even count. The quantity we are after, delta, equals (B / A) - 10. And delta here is -9.93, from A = 0.78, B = 0.054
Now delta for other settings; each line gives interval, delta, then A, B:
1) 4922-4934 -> -9.87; 0.85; 0.113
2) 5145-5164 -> -9.92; 0.74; 0.057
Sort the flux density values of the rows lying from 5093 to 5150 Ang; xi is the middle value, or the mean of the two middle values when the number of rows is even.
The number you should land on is 0.82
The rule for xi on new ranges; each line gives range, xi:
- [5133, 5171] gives 0.74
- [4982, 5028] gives 0.82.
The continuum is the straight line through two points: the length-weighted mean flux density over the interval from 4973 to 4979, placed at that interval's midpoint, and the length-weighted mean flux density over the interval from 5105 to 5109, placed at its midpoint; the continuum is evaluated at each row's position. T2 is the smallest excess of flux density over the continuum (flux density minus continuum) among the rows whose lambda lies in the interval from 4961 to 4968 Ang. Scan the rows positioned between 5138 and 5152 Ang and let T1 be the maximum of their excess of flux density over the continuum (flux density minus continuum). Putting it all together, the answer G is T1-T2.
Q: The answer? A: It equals -0.04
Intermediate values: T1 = 0.022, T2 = 0.06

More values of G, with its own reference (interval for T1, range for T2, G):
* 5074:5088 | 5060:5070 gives 0.18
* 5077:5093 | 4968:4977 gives 0.12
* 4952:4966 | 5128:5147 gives 0.26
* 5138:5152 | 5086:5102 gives 0.27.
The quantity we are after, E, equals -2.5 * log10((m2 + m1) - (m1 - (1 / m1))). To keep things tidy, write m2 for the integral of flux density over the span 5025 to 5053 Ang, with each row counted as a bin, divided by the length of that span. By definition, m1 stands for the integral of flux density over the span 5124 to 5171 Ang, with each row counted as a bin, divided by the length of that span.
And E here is -0.808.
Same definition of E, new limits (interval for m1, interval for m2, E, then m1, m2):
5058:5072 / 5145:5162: -0.708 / 0.854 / 0.75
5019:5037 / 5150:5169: -0.731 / 0.805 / 0.72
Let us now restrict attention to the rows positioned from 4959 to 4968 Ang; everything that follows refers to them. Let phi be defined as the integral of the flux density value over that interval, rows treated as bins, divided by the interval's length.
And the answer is 0.90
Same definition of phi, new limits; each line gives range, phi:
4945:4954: 0.93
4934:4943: 0.82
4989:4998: 0.85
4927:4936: 0.90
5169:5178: 0.67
